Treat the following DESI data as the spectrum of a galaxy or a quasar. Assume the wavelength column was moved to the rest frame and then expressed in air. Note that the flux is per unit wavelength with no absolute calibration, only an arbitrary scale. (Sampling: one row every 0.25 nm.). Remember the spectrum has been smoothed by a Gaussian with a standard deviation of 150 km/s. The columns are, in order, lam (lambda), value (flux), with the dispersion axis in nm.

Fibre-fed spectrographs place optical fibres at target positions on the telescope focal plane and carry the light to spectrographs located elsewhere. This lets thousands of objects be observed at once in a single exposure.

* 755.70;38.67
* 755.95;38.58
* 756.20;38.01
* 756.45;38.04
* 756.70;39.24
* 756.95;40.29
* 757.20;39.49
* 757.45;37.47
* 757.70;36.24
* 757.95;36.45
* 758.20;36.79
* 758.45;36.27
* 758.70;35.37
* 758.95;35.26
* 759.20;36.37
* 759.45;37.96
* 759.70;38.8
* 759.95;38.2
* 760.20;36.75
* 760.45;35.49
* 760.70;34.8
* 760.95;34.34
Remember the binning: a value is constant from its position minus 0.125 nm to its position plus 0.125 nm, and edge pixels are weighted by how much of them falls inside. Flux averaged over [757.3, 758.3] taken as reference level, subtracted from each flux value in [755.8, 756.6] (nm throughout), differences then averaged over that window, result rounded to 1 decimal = 1.5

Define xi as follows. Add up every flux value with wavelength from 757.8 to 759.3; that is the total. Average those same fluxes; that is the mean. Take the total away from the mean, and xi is -180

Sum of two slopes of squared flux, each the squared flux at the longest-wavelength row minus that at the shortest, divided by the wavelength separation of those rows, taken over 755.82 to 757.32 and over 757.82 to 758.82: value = -47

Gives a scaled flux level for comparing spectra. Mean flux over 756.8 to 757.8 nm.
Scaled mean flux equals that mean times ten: 384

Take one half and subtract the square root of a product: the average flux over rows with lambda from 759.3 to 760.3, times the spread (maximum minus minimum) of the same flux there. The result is -8.3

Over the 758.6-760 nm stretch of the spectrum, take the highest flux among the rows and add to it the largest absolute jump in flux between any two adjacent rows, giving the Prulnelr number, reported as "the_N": 40.4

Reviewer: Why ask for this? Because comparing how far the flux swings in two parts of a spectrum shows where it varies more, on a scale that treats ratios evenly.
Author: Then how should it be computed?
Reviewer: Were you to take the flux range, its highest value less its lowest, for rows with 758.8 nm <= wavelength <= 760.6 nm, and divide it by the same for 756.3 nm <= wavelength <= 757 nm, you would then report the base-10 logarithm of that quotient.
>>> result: 0.20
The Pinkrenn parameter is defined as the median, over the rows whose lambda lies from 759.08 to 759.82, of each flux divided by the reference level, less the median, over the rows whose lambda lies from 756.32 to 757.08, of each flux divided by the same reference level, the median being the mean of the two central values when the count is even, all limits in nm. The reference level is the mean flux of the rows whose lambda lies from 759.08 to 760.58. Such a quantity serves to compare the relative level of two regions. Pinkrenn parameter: -0.03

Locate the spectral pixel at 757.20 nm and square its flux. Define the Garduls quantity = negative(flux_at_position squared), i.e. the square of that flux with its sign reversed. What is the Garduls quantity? -1559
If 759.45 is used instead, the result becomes -1441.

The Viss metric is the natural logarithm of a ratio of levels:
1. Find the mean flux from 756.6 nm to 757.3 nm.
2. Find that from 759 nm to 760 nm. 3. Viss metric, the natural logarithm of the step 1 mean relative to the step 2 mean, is 0.05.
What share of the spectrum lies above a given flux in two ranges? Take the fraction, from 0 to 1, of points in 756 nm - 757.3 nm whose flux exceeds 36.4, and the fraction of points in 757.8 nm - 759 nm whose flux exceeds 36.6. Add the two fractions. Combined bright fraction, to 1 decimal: 1.2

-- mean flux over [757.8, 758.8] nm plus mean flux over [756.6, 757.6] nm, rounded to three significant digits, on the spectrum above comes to 75.3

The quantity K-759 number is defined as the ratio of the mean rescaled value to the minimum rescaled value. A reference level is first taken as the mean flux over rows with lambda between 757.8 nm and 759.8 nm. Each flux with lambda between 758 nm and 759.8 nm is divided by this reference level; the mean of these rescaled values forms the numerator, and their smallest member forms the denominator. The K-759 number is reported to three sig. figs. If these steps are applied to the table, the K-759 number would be 1.04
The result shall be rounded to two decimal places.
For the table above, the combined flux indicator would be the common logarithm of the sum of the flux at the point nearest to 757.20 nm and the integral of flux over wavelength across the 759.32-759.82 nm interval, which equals 1.77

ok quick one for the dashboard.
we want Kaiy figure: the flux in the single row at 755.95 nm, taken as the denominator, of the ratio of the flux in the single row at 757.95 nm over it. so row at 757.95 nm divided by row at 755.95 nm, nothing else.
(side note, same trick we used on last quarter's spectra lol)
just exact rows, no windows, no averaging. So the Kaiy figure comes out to 0.94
